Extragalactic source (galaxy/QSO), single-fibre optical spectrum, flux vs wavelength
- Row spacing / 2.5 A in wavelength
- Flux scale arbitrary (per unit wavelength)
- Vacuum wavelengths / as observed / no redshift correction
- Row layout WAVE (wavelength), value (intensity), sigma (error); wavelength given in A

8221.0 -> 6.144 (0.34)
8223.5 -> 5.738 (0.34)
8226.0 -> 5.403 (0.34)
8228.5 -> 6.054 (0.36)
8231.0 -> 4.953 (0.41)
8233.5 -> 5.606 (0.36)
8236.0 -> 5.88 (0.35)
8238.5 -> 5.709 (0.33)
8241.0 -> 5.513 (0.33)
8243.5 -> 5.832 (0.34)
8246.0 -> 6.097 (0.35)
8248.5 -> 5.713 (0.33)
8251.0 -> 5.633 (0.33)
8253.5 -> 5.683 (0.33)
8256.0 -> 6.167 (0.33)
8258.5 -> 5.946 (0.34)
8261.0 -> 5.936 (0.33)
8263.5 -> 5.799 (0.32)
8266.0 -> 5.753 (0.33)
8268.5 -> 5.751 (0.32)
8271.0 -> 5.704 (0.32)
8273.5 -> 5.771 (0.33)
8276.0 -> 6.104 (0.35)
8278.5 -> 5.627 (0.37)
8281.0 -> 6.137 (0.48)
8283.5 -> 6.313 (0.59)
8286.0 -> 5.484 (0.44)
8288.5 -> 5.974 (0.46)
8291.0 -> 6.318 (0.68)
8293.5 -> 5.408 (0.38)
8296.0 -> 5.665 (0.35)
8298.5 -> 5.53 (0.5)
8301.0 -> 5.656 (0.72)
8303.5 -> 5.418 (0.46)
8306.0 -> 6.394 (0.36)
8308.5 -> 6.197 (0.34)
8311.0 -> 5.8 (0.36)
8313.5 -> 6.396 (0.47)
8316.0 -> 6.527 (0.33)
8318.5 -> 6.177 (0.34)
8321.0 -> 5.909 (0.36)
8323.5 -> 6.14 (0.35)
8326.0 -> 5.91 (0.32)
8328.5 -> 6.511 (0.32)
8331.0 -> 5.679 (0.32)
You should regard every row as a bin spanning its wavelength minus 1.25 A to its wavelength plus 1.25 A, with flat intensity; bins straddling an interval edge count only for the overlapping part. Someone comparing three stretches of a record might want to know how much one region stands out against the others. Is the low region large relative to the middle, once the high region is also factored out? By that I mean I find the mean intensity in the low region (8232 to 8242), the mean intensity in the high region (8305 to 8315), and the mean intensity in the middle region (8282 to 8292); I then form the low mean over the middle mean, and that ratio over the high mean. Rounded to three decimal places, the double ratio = 0.152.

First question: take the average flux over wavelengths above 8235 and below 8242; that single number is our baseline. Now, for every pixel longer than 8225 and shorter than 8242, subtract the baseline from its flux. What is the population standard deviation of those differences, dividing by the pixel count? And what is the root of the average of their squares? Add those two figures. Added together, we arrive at 0.68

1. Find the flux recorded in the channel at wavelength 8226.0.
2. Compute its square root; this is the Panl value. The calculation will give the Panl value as 2.324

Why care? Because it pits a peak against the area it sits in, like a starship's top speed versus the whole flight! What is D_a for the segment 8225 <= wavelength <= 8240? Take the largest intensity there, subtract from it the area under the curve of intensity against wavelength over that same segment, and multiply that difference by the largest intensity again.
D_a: -472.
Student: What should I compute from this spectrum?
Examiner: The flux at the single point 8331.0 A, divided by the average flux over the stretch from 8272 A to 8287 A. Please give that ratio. 0.96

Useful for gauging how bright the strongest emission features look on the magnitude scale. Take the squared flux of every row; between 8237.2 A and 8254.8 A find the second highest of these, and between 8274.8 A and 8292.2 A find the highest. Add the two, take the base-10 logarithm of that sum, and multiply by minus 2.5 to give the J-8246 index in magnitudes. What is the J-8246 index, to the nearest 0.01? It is -4.67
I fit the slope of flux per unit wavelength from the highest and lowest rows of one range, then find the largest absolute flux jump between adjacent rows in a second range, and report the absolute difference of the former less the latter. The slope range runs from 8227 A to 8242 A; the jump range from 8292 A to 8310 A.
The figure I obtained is 1.02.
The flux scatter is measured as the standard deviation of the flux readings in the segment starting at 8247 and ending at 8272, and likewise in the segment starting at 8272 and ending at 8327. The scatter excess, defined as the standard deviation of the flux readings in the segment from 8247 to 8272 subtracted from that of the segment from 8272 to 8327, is 0.18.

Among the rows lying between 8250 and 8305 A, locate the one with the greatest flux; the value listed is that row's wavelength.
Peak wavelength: 8291.0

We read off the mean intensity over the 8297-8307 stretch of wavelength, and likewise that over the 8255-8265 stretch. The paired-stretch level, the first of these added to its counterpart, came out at 11.7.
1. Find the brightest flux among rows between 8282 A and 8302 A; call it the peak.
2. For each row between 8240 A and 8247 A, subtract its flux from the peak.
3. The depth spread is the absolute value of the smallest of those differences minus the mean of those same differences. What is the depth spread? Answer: 0.28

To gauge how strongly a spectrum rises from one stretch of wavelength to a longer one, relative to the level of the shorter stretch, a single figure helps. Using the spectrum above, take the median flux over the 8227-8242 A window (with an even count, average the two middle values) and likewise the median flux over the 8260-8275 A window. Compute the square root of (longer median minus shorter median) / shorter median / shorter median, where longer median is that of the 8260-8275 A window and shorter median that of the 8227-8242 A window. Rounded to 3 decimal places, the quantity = 0.057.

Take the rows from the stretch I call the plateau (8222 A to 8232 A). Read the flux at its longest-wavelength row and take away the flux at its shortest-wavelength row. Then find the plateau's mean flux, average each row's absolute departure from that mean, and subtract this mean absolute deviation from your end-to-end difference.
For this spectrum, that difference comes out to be -1.14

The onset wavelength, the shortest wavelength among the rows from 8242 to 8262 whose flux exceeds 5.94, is 8246.0 A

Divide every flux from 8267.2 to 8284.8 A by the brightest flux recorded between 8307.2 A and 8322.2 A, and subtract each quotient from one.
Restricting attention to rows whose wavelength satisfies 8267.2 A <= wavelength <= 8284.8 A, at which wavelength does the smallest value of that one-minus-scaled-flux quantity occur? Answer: 8283.5 A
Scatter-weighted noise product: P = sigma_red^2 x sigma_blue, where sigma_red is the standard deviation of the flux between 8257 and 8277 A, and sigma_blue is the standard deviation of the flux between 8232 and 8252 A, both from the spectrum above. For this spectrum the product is 0.003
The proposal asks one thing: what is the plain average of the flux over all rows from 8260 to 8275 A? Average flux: 5.79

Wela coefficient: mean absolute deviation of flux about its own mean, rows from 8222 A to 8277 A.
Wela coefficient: 0.180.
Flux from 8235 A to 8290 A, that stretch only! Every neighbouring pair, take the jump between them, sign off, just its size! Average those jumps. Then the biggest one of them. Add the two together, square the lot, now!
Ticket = 1.17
